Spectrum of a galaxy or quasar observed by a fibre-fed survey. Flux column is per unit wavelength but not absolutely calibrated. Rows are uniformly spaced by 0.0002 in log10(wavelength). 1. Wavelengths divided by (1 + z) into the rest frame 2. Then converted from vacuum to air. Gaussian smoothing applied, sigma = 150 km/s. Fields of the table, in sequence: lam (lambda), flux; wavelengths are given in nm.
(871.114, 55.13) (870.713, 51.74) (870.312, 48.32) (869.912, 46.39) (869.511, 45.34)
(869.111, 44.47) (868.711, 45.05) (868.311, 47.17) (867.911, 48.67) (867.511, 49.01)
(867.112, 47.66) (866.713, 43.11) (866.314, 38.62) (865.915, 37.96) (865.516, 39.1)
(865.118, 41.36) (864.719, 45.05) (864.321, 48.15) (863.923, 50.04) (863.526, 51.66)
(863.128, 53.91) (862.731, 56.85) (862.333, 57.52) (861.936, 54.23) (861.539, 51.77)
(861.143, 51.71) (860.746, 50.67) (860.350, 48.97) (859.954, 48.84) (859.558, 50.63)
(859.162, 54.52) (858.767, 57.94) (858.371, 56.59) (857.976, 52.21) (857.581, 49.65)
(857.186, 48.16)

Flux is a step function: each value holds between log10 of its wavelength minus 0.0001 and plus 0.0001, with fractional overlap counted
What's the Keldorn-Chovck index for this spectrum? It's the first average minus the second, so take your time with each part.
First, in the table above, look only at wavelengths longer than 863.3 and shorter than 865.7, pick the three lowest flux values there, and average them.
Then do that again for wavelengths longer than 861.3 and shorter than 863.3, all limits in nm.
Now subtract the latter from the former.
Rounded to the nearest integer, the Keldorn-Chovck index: -11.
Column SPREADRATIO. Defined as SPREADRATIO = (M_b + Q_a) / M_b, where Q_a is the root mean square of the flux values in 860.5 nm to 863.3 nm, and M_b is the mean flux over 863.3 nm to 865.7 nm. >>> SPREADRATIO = 2.17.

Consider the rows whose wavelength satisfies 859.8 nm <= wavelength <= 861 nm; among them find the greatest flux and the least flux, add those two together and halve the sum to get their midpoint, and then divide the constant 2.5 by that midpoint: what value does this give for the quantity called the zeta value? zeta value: 0.0502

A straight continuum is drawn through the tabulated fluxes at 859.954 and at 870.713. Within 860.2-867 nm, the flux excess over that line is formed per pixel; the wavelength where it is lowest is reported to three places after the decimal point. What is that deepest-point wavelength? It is 865.915 nm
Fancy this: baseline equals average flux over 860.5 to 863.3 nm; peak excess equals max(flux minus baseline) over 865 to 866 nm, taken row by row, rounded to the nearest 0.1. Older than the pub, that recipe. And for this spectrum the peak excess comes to -12.4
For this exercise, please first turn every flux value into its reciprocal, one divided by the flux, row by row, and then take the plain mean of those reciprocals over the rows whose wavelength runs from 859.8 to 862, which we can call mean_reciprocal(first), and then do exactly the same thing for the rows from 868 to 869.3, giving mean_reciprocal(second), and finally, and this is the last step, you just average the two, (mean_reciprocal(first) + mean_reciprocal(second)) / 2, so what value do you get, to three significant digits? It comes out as 0.0208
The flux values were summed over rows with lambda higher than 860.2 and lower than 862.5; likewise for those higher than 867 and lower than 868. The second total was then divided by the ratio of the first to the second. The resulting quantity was 67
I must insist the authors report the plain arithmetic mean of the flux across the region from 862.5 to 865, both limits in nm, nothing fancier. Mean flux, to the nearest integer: 51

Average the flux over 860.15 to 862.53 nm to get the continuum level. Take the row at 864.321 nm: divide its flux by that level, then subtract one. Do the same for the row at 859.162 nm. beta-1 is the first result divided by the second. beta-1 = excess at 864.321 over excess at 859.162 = -2.1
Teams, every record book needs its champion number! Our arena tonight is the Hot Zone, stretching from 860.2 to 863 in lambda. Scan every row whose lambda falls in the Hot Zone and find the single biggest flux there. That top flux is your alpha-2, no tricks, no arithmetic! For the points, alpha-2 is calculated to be 57.52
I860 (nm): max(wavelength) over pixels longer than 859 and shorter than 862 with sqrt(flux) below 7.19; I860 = 860.746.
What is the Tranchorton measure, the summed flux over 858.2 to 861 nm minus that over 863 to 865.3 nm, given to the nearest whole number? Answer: 78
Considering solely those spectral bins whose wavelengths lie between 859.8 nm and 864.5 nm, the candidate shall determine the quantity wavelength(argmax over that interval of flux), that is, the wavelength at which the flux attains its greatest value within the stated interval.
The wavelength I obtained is 862.333 nm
